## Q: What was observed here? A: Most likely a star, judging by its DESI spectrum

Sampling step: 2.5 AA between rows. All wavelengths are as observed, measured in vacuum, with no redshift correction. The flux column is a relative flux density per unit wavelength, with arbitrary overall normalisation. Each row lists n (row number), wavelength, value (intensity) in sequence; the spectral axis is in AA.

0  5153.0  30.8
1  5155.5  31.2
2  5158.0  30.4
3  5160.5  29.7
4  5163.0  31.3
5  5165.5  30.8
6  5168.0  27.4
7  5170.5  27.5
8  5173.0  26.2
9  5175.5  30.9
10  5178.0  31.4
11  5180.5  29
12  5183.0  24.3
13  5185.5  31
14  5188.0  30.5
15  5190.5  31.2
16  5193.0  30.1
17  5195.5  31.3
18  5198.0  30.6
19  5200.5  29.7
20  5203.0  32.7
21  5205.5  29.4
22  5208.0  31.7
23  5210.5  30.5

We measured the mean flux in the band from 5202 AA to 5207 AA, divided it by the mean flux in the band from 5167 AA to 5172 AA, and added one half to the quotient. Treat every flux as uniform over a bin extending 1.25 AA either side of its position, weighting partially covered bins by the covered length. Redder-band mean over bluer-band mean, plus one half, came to 1.63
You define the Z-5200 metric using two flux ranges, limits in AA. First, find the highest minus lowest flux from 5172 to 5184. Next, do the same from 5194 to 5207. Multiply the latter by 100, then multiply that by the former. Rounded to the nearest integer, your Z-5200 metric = 2343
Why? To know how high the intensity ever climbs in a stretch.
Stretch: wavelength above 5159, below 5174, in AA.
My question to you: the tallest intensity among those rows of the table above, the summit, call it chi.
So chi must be 31.3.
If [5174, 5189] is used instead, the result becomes 31.4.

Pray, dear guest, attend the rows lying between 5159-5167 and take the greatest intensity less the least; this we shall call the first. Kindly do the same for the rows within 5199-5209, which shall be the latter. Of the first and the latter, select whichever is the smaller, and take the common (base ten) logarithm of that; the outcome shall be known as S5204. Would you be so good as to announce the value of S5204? 0.20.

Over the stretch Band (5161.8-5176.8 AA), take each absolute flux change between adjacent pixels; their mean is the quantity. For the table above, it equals 2.0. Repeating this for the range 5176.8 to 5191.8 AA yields 3.0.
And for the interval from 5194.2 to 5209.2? 2.0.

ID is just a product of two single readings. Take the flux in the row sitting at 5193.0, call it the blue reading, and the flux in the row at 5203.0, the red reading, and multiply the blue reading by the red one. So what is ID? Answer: 984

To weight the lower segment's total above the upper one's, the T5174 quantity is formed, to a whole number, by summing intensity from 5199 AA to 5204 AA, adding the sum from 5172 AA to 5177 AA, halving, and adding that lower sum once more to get 117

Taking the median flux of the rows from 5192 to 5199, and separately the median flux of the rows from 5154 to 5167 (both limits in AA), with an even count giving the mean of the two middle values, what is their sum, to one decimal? 61.4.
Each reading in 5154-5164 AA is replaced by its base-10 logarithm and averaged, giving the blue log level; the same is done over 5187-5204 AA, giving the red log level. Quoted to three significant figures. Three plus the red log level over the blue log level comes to 4.00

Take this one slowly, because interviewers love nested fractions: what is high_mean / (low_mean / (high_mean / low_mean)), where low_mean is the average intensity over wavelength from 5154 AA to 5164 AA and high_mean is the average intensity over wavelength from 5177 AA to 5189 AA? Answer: 0.91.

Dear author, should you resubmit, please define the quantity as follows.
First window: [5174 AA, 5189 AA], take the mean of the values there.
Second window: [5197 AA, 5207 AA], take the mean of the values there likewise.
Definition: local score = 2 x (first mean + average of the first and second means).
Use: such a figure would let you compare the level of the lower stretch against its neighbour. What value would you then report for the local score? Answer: 119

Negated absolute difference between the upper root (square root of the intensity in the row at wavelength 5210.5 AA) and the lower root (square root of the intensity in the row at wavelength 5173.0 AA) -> -0.4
